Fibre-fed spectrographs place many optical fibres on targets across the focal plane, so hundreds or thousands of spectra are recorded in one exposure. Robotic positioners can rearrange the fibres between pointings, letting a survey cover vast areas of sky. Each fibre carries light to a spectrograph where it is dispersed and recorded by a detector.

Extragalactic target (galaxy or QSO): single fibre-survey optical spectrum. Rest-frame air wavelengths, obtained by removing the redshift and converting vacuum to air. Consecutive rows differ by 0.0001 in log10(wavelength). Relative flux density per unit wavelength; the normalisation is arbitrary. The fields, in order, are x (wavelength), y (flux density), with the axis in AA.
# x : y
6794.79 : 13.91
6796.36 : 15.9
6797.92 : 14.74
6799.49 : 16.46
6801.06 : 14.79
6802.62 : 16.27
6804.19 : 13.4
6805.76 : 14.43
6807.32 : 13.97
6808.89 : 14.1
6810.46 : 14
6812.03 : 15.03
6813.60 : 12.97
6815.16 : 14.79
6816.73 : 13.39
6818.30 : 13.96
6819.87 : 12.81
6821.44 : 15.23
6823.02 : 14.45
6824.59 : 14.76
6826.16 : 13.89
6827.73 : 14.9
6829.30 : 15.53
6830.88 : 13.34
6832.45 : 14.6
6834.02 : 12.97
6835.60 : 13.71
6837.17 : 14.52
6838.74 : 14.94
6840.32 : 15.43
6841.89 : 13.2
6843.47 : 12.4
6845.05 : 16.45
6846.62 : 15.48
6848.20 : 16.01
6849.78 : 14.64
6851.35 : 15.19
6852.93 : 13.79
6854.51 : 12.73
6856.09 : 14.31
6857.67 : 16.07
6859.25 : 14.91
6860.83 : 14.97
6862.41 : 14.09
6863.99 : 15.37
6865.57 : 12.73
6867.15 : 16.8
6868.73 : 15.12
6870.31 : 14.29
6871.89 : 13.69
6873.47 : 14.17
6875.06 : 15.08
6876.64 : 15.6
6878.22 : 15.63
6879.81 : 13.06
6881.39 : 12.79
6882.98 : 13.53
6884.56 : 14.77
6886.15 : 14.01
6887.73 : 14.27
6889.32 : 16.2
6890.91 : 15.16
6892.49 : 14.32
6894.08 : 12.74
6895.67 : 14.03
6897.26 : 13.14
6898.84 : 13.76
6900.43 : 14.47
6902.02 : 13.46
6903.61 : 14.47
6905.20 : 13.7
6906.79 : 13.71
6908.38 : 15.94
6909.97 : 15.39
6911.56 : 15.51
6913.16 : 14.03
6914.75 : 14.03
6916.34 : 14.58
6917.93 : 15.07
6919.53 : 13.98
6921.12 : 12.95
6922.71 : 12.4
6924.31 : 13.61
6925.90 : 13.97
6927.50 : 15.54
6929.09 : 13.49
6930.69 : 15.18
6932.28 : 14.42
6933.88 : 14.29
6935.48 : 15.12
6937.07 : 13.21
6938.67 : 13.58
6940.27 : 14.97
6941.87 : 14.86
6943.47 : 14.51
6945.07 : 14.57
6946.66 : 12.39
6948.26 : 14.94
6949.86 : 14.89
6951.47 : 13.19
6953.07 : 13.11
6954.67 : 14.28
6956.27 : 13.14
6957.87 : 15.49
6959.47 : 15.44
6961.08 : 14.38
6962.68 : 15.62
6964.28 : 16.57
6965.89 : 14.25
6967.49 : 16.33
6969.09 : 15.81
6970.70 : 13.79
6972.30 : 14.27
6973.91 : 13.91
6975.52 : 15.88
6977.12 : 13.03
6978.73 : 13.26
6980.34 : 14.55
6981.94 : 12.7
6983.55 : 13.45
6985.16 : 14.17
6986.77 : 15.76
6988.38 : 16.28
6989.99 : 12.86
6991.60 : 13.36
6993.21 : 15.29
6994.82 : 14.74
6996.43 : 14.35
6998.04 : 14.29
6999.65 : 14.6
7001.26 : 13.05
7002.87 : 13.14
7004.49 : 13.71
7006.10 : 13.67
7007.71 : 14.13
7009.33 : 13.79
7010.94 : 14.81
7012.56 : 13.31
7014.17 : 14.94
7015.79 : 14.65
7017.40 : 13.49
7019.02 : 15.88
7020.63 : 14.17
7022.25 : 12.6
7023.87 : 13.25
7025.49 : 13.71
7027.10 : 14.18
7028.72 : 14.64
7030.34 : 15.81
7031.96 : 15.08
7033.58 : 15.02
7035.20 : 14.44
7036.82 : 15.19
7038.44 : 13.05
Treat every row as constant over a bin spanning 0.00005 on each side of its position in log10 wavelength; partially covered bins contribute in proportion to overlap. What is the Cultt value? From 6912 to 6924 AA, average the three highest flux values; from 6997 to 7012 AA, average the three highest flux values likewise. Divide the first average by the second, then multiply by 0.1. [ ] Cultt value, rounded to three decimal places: 0.100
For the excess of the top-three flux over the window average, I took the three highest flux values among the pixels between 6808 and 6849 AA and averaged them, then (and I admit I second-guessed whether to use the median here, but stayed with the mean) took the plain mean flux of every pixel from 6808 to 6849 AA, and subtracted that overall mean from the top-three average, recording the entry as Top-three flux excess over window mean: 1.66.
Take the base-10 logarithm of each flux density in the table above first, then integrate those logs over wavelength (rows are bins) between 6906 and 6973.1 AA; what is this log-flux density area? 78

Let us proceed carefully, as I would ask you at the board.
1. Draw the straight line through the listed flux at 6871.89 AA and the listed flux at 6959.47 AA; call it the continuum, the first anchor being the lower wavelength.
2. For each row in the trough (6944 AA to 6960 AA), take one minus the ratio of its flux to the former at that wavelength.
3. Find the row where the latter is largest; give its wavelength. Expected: 6946.66 AA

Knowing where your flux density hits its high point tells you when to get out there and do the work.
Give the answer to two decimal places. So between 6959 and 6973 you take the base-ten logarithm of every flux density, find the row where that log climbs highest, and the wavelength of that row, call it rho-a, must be 6964.28 AA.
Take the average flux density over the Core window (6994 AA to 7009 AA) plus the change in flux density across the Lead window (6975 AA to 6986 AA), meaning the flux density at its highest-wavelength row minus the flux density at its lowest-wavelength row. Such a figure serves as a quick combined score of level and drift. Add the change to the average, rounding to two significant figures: 12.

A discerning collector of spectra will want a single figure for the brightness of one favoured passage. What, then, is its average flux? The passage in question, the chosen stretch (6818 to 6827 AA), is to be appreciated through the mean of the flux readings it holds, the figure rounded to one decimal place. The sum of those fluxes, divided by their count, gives 14.2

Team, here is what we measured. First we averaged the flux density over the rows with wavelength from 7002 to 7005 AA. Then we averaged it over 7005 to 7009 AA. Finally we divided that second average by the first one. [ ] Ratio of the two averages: 1.04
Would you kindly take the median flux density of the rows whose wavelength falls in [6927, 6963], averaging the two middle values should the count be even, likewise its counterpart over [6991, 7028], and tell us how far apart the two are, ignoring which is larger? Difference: 0.4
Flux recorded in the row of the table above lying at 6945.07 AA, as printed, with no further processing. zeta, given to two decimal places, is 14.57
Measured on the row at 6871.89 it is 13.69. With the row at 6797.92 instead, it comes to 14.74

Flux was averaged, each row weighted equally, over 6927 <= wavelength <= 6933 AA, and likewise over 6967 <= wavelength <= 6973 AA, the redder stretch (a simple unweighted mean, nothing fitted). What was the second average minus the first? 0.4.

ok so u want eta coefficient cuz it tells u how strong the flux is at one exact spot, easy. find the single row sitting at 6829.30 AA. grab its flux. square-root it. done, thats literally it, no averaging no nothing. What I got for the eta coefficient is 3.94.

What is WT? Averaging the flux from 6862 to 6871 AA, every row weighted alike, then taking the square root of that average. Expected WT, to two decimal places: 3.84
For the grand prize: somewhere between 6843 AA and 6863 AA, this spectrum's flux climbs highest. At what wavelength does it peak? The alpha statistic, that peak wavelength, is 6845.05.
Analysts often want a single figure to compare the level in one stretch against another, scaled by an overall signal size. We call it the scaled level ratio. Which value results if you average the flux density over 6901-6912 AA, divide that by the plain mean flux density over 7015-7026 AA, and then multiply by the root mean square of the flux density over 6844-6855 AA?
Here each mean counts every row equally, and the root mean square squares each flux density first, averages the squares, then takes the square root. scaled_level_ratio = 15.6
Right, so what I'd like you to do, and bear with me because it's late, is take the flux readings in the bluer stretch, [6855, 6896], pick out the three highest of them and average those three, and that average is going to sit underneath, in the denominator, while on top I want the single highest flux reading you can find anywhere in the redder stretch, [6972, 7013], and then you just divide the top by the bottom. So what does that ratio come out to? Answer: 1.00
